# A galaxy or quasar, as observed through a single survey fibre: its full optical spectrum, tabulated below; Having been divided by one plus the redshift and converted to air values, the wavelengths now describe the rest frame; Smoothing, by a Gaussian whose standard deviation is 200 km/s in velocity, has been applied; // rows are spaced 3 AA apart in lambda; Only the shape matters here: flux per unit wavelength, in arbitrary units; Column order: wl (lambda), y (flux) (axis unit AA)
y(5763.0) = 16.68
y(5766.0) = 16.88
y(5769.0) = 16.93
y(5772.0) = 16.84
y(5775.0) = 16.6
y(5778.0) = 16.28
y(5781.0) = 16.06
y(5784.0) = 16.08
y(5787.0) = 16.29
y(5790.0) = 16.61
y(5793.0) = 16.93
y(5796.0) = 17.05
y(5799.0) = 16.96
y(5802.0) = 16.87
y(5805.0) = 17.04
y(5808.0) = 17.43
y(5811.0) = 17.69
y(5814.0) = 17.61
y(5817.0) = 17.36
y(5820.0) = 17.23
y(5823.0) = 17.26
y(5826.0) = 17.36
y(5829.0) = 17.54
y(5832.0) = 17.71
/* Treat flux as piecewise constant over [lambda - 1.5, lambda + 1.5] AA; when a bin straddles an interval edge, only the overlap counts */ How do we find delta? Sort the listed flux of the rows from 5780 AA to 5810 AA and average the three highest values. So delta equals 17.2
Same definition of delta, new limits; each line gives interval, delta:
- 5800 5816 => 17.6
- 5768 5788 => 16.8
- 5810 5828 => 17.6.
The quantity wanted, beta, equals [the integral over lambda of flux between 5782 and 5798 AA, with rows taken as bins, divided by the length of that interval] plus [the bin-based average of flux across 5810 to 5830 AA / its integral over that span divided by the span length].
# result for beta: 34.0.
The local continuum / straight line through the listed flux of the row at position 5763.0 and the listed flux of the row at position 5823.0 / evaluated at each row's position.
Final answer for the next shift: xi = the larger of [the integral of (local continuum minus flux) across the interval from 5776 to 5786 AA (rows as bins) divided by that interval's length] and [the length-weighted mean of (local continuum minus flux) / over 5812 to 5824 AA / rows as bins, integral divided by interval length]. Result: 0.7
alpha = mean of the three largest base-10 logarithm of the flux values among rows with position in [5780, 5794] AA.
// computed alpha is 1.22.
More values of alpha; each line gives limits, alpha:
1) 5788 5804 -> 1.23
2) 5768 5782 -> 1.23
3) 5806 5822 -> 1.24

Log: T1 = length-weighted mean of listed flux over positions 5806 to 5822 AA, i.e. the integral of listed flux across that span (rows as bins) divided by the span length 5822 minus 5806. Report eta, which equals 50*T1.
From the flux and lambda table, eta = 872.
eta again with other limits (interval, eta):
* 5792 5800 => 849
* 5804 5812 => 869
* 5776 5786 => 809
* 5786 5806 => 841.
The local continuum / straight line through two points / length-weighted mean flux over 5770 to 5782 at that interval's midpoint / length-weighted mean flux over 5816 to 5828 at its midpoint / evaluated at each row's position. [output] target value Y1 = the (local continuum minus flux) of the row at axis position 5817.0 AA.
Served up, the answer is -0.1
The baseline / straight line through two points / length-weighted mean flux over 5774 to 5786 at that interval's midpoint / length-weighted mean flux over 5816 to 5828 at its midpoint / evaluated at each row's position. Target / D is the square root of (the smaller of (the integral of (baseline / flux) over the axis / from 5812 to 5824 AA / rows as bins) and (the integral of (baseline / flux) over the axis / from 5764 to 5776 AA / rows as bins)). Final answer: 3.38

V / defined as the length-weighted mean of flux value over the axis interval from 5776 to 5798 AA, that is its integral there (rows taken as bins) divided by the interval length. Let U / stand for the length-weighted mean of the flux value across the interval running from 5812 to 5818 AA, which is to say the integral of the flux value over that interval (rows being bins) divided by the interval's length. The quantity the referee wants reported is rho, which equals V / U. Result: 0.941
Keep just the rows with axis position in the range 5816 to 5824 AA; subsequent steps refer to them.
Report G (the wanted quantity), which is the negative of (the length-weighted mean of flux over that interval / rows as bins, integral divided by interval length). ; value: -17.3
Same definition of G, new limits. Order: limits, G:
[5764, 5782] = -16.6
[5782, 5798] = -16.6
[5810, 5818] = -17.6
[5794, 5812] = -17.2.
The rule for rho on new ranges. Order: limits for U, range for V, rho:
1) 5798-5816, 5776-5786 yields 0.936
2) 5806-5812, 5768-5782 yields 0.945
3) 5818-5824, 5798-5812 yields 0.996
